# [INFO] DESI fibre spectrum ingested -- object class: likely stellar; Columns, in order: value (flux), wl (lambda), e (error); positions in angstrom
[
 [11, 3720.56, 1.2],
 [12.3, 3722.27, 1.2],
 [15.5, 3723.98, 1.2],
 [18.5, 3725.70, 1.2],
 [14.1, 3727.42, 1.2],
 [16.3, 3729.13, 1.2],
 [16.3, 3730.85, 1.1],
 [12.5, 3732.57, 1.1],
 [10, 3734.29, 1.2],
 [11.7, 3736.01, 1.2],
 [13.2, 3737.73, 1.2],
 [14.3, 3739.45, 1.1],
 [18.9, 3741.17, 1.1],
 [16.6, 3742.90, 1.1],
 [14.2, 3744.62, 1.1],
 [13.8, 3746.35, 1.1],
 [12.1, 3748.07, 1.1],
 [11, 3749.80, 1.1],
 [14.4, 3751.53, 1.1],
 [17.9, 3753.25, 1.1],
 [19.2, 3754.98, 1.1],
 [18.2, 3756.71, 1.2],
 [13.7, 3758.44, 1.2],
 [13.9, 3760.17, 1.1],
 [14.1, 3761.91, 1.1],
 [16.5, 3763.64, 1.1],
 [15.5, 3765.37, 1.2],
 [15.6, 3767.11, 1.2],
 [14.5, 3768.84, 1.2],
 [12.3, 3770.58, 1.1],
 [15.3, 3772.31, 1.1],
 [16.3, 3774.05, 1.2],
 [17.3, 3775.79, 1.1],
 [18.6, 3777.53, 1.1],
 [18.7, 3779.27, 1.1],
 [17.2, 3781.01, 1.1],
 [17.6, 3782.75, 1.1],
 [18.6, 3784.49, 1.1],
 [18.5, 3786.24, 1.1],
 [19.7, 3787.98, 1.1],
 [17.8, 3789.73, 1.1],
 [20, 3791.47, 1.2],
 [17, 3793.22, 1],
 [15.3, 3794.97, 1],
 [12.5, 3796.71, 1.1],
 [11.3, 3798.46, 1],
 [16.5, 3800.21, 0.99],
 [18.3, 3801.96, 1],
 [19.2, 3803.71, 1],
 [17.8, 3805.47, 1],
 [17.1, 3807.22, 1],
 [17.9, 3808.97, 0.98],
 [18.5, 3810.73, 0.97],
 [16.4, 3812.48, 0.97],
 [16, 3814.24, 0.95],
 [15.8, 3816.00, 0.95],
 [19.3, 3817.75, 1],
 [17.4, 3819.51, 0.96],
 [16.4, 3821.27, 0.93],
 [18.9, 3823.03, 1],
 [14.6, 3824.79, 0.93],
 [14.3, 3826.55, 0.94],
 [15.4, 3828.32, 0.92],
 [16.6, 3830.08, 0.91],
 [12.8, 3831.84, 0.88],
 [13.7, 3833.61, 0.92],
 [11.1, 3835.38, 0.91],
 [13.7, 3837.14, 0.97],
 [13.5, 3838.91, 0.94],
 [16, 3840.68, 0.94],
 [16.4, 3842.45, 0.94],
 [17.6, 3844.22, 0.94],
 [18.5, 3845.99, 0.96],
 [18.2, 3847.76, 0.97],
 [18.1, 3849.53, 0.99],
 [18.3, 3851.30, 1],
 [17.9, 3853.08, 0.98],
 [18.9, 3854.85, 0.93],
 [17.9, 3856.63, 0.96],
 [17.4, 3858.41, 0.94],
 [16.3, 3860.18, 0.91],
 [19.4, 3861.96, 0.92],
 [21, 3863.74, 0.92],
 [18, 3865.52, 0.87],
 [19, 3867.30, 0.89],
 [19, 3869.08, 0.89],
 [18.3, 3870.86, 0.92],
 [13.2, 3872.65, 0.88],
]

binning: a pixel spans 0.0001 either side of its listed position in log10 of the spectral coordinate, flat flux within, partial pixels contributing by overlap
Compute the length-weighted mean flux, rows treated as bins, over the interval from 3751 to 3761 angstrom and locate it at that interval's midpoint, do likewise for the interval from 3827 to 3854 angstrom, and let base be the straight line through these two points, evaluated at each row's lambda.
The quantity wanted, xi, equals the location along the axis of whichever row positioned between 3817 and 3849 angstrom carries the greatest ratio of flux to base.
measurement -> 3817.75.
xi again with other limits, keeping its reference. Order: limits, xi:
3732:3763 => 3754.98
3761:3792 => 3791.47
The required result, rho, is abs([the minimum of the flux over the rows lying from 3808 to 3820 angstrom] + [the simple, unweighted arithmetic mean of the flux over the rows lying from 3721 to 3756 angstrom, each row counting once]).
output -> 30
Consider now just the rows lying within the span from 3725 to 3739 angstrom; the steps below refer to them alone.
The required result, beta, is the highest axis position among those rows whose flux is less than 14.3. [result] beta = 3737.73 angstrom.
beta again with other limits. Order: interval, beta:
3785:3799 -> 3798.46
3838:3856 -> 3838.91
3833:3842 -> 3838.91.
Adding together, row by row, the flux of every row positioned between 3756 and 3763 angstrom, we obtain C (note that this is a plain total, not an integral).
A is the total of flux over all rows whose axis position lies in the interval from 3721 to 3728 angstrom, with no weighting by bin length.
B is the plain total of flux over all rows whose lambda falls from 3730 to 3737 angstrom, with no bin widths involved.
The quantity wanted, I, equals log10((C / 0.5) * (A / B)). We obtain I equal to 2.16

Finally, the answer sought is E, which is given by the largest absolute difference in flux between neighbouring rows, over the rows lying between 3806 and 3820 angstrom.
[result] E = 3.5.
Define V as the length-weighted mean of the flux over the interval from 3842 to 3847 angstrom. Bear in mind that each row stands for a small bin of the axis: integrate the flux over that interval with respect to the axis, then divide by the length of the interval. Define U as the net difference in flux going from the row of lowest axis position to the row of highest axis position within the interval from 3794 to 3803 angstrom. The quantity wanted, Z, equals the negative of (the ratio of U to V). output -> -0.17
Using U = 3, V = 17.6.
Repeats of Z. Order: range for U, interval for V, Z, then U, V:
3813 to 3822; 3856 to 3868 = -0.02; 0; 18.4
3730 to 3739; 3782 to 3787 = 0.17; -3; 18.2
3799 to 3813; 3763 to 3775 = 0.01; 0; 15.1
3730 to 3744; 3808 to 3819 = -0.02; 0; 17.3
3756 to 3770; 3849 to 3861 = 0.21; -4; 17.8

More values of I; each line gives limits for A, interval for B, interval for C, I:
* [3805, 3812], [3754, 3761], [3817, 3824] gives 2.20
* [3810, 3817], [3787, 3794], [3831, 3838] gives 1.96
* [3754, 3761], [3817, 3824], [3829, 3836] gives 1.99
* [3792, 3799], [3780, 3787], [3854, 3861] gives 2.04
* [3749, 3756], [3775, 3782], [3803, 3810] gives 2.10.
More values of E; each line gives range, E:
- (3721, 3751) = 4.6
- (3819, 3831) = 4.3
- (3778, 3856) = 5.2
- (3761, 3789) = 3.0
